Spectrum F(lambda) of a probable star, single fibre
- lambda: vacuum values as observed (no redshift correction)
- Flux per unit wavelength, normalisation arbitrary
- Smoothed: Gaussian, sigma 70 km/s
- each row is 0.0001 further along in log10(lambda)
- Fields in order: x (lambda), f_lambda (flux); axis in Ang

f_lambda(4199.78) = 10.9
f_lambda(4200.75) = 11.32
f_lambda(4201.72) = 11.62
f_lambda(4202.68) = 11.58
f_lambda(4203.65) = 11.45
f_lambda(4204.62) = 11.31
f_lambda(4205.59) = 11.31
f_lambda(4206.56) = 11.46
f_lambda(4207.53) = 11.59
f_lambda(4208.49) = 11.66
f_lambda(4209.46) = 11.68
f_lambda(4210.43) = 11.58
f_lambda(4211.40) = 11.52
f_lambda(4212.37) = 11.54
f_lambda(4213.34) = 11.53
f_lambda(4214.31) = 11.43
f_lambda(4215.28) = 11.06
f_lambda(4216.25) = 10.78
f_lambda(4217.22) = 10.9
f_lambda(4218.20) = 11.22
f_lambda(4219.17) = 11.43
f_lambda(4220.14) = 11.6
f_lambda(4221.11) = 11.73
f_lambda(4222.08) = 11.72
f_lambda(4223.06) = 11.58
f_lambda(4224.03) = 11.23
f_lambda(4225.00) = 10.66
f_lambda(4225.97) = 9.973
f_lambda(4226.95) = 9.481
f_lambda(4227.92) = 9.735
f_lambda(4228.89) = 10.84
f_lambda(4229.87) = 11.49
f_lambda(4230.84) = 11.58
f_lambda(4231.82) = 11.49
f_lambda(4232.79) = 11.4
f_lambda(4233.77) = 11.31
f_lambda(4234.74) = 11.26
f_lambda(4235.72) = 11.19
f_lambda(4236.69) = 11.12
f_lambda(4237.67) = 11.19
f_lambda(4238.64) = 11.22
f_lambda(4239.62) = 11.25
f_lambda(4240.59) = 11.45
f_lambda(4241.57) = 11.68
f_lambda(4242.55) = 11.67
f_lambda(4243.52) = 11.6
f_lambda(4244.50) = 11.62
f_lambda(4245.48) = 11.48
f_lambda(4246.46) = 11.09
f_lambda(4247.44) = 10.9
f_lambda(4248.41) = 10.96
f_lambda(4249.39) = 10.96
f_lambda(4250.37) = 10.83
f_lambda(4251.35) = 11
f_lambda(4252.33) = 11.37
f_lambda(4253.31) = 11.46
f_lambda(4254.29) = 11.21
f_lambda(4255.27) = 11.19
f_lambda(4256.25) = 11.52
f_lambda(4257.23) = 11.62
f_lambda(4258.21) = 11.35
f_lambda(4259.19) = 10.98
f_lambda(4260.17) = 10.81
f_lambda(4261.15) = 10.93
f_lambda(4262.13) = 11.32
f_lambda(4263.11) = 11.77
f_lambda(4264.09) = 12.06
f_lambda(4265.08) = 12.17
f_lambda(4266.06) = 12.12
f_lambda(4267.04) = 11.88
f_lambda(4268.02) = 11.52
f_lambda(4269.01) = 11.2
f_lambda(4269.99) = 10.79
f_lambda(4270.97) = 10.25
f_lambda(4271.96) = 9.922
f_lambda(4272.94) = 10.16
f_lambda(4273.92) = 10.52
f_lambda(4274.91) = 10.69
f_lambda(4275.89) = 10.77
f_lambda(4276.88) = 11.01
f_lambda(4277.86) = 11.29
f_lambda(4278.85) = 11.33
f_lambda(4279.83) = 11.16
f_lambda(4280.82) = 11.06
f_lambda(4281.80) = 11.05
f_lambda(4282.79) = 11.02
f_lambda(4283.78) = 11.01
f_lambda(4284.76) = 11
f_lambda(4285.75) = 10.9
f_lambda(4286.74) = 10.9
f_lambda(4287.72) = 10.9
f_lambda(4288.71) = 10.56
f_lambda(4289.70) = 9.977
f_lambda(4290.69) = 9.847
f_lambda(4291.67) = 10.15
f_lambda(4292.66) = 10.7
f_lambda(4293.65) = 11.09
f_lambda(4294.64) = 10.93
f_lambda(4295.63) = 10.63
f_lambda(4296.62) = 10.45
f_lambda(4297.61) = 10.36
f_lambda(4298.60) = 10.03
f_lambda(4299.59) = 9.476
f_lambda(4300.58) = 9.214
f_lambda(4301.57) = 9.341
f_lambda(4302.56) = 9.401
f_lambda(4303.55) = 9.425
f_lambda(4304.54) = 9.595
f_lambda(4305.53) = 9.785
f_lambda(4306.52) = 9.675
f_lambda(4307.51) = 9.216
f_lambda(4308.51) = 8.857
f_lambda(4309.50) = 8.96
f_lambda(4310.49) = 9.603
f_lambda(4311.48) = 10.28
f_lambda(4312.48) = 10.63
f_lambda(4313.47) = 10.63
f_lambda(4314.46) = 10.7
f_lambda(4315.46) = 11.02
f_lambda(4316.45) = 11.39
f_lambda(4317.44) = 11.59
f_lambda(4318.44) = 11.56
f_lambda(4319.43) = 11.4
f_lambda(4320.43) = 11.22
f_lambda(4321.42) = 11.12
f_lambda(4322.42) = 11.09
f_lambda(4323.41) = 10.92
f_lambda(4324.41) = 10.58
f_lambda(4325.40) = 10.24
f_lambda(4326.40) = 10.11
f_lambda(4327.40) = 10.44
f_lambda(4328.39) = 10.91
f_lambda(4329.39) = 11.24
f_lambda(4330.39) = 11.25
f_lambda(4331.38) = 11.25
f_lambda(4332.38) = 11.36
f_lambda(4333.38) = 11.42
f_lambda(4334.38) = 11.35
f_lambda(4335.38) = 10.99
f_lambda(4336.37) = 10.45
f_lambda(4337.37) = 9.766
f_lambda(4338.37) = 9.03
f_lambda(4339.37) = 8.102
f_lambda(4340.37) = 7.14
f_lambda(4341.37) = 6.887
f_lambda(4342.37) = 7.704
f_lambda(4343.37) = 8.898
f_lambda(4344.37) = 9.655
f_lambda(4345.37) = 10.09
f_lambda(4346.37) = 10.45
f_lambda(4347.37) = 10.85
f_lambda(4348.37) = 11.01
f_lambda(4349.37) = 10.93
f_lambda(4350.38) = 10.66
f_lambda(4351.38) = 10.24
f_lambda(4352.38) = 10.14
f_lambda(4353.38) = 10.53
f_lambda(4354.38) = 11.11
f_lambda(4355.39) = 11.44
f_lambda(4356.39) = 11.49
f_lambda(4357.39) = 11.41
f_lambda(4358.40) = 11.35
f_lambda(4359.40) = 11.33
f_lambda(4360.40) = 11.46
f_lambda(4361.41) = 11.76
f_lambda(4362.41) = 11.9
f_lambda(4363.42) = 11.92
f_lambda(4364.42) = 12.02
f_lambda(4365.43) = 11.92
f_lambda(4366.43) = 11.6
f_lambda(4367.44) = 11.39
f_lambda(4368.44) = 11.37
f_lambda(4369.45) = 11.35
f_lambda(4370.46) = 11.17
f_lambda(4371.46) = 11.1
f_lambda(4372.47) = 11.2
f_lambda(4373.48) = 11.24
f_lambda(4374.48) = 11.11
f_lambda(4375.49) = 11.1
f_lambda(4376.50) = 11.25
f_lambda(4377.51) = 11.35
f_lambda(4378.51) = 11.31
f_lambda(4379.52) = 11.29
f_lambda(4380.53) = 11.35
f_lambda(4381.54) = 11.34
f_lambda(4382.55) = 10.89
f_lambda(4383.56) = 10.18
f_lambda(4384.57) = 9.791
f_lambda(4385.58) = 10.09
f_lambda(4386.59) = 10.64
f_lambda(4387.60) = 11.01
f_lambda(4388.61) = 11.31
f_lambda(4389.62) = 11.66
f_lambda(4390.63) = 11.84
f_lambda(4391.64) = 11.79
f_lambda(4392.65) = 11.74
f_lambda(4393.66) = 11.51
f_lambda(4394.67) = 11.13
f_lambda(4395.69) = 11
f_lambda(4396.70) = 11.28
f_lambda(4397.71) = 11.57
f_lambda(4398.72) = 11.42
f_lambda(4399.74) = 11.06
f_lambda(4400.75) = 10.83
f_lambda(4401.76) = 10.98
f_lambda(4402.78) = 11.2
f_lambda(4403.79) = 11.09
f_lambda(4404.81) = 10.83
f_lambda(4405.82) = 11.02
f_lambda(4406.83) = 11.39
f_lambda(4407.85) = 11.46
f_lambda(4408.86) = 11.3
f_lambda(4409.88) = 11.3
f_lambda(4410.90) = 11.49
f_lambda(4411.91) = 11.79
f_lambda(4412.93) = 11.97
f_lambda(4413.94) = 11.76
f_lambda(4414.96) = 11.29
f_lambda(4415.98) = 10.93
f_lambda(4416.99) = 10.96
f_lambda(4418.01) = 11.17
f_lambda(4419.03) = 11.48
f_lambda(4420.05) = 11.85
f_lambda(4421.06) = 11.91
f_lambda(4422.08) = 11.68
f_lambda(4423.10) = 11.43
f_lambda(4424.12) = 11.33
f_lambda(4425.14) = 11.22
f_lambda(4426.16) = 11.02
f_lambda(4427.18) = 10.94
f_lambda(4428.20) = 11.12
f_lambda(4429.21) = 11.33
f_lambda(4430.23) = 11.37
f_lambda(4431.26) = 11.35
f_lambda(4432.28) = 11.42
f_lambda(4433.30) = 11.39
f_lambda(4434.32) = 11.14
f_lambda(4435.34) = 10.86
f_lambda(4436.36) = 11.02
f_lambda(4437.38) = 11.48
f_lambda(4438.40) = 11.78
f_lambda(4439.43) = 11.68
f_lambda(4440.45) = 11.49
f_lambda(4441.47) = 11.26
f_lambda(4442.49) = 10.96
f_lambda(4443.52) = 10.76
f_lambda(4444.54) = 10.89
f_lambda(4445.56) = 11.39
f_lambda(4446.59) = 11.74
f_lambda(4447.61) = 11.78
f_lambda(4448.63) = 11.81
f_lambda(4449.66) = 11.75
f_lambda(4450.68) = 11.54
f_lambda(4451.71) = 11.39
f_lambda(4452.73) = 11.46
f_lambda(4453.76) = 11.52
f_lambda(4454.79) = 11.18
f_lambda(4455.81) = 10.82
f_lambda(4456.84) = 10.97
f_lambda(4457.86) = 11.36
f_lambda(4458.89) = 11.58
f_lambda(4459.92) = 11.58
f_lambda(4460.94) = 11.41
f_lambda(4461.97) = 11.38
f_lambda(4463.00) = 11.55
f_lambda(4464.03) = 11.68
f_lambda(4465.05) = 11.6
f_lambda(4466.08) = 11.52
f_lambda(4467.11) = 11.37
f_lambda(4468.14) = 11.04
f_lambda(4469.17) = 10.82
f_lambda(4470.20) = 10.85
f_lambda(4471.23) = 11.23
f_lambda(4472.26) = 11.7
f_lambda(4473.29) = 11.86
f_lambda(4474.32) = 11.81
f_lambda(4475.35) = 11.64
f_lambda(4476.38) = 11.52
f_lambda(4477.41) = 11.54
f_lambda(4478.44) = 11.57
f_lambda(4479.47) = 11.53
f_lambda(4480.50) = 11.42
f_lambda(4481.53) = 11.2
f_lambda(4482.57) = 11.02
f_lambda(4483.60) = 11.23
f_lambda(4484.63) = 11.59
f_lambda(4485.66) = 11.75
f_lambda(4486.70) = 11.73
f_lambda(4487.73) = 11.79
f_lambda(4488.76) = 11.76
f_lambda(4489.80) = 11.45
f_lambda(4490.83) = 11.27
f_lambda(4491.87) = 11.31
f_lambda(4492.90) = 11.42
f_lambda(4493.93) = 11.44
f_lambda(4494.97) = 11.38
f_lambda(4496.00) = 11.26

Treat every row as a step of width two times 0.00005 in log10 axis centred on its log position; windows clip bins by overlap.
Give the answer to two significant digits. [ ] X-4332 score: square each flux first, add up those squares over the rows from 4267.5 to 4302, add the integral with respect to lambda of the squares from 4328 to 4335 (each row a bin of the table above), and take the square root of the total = 70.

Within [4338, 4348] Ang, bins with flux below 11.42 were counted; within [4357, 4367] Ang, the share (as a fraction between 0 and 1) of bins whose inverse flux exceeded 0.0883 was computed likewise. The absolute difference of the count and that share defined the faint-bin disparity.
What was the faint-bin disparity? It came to 10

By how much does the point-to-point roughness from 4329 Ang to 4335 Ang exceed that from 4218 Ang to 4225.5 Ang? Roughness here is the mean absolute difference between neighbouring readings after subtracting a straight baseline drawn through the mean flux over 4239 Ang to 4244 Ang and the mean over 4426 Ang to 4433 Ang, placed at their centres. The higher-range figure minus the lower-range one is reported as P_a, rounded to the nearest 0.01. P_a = -0.17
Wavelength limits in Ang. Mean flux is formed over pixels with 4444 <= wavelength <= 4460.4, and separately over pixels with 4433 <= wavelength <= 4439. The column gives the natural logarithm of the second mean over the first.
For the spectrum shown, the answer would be -0.013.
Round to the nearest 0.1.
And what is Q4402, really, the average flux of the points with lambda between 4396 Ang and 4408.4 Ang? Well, 11.2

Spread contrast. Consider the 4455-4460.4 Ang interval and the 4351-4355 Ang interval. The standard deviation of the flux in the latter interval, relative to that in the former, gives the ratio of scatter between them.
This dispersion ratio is 1.2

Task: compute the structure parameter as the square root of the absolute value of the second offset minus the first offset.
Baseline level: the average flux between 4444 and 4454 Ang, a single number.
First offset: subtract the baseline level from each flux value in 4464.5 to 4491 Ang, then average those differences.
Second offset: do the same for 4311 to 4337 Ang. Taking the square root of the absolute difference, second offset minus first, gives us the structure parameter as 0.70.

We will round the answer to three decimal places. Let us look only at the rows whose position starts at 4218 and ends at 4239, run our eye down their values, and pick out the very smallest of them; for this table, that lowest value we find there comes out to 9.481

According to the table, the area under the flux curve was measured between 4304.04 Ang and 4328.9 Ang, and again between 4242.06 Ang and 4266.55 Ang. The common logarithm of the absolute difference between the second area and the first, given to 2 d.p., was 1.26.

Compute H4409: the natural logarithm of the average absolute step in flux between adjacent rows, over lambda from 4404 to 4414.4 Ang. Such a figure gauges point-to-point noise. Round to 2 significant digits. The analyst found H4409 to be -1.7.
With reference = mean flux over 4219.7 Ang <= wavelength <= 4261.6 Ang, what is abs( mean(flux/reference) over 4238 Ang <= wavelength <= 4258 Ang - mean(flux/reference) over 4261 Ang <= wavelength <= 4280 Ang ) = 0.014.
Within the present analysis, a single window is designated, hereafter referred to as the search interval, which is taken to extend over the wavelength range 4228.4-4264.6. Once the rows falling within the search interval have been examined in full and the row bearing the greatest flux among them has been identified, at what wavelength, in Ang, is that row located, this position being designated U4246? 4264.09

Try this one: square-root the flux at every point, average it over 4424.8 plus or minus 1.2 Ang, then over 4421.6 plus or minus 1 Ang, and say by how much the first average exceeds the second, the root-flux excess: -0.08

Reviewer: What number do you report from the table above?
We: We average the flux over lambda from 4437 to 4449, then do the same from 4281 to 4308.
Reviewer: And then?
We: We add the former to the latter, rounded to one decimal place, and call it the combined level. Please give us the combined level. 21.7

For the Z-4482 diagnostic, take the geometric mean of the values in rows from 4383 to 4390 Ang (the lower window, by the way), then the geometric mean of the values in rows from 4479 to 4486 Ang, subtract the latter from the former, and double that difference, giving -1.5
